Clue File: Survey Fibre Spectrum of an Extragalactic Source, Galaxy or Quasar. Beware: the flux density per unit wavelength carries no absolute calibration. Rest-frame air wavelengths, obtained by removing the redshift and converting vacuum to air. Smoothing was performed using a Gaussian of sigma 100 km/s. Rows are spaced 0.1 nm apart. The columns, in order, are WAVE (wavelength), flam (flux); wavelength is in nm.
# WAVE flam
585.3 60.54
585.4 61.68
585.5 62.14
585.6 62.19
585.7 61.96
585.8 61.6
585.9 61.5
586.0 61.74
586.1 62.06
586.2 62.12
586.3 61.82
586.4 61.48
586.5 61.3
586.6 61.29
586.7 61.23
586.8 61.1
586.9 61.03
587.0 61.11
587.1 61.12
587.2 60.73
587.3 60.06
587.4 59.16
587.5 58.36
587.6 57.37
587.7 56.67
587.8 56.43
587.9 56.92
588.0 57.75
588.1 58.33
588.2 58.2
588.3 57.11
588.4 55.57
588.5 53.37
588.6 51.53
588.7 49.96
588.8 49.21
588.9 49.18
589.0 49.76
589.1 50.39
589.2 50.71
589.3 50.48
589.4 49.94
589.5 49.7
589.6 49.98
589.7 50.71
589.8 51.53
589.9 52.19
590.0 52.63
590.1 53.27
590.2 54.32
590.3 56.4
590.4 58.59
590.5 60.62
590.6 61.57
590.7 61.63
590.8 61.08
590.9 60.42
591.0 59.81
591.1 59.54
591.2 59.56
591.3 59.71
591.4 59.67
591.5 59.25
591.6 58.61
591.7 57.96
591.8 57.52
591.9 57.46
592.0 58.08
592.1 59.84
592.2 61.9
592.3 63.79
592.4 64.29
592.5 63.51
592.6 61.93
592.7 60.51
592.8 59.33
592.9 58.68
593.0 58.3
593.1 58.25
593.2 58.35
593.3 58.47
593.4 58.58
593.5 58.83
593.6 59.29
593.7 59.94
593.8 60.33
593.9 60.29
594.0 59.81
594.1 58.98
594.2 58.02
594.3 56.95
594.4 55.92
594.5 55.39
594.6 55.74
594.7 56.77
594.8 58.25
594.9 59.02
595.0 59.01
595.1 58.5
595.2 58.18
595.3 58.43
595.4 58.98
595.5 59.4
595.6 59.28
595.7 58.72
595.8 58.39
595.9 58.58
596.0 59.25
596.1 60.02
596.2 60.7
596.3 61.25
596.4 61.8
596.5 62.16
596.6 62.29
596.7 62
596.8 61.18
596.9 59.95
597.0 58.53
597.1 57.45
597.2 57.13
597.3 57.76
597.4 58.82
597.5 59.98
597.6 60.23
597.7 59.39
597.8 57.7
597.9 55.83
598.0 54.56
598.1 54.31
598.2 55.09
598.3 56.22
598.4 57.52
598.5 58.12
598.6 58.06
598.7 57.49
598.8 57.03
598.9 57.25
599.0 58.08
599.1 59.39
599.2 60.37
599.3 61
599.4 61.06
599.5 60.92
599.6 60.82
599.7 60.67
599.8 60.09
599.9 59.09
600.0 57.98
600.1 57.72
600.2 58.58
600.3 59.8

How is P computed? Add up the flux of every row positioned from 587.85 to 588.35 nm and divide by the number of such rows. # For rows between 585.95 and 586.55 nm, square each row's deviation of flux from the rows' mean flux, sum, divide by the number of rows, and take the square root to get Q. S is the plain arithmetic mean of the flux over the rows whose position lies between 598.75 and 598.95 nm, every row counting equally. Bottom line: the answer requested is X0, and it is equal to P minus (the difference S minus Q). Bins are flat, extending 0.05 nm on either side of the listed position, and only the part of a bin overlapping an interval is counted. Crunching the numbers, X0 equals 1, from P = 57.7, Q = 0.3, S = 57.1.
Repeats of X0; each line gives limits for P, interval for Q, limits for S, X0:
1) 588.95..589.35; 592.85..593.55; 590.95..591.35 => -9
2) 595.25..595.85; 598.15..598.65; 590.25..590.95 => 0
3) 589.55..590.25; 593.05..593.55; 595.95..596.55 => -9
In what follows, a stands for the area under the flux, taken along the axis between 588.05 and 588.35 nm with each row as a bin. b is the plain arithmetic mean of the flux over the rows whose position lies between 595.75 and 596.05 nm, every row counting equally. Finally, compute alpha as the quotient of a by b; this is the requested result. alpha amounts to 0.296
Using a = 17.4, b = 59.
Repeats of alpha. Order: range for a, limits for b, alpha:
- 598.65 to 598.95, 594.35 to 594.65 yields 0.308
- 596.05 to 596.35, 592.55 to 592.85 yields 0.300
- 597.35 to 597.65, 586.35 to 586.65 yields 0.292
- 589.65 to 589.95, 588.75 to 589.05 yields 0.313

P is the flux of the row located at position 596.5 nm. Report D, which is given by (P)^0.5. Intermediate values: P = 62.16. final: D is 7.88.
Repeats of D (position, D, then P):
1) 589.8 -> 7.18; 51.53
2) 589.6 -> 7.07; 49.98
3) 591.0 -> 7.73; 59.81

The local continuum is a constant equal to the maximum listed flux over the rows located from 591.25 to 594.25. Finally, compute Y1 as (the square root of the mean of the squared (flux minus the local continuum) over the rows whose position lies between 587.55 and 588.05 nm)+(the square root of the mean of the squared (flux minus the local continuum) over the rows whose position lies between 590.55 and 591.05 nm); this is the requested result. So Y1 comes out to 11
